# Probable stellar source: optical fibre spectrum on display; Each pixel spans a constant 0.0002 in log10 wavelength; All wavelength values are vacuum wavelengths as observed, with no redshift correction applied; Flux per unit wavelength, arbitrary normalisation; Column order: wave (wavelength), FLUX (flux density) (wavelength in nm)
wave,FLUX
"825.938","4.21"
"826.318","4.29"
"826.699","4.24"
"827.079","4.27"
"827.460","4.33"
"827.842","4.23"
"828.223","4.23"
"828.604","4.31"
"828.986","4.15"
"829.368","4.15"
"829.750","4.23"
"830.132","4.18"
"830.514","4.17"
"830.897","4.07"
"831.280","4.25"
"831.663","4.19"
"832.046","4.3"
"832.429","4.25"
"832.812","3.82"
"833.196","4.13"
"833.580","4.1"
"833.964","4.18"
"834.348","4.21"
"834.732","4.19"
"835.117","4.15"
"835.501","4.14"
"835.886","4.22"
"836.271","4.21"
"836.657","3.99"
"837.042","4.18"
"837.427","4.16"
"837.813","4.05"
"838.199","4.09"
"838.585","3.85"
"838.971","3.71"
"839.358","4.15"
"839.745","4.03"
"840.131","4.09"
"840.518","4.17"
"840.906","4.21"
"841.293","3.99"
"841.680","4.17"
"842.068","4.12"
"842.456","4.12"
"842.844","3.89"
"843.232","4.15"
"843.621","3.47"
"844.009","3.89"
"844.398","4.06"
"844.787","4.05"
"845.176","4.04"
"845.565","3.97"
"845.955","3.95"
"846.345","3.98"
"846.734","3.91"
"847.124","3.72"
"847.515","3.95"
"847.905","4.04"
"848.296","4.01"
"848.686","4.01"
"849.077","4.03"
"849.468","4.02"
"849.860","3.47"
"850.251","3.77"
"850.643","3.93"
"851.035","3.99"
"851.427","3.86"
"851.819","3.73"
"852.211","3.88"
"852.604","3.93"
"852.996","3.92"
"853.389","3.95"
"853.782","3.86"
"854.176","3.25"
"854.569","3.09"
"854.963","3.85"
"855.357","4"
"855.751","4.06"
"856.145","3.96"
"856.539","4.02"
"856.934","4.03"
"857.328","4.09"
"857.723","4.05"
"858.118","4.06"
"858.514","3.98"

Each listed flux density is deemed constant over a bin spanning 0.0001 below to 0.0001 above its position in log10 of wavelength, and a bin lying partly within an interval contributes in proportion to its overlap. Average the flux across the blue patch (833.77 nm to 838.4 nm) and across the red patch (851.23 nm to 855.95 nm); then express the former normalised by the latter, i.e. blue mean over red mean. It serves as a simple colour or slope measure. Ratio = 1.10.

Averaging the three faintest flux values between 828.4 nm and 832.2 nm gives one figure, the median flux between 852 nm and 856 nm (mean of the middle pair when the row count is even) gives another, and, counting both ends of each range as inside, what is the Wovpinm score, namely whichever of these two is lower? 3.90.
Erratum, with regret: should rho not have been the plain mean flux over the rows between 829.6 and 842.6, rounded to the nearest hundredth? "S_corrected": 4.12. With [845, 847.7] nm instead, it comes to 3.93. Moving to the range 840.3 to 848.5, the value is 3.99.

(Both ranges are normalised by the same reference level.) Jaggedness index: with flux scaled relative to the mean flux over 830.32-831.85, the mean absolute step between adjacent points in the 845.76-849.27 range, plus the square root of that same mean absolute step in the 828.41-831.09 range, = 0.146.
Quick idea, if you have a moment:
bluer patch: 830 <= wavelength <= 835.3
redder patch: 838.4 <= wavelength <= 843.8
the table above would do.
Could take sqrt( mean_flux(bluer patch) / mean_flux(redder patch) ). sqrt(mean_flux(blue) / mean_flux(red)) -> 1.02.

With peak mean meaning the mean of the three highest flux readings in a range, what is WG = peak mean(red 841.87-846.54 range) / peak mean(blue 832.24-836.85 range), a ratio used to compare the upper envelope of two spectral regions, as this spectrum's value 0.977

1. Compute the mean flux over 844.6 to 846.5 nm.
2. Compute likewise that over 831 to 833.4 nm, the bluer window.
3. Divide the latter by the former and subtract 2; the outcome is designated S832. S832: -0.96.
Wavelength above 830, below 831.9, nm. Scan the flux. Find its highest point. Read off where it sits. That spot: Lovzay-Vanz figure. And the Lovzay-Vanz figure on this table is 831.280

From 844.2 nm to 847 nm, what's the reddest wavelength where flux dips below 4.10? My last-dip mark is 846.734 nm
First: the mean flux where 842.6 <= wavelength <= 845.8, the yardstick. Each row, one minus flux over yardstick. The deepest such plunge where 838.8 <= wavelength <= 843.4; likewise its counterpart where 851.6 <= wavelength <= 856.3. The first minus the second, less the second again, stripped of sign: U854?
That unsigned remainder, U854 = 0.37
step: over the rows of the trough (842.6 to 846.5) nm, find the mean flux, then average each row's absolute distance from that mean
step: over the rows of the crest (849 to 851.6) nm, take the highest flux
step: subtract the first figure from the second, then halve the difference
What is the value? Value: 1.96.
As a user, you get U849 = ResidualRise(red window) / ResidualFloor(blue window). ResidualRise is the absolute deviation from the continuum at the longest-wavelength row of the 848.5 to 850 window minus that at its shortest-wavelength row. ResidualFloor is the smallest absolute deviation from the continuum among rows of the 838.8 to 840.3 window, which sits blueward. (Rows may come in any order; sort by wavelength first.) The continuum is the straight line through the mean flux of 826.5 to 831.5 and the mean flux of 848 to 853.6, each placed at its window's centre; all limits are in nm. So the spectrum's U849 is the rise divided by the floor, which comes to 13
